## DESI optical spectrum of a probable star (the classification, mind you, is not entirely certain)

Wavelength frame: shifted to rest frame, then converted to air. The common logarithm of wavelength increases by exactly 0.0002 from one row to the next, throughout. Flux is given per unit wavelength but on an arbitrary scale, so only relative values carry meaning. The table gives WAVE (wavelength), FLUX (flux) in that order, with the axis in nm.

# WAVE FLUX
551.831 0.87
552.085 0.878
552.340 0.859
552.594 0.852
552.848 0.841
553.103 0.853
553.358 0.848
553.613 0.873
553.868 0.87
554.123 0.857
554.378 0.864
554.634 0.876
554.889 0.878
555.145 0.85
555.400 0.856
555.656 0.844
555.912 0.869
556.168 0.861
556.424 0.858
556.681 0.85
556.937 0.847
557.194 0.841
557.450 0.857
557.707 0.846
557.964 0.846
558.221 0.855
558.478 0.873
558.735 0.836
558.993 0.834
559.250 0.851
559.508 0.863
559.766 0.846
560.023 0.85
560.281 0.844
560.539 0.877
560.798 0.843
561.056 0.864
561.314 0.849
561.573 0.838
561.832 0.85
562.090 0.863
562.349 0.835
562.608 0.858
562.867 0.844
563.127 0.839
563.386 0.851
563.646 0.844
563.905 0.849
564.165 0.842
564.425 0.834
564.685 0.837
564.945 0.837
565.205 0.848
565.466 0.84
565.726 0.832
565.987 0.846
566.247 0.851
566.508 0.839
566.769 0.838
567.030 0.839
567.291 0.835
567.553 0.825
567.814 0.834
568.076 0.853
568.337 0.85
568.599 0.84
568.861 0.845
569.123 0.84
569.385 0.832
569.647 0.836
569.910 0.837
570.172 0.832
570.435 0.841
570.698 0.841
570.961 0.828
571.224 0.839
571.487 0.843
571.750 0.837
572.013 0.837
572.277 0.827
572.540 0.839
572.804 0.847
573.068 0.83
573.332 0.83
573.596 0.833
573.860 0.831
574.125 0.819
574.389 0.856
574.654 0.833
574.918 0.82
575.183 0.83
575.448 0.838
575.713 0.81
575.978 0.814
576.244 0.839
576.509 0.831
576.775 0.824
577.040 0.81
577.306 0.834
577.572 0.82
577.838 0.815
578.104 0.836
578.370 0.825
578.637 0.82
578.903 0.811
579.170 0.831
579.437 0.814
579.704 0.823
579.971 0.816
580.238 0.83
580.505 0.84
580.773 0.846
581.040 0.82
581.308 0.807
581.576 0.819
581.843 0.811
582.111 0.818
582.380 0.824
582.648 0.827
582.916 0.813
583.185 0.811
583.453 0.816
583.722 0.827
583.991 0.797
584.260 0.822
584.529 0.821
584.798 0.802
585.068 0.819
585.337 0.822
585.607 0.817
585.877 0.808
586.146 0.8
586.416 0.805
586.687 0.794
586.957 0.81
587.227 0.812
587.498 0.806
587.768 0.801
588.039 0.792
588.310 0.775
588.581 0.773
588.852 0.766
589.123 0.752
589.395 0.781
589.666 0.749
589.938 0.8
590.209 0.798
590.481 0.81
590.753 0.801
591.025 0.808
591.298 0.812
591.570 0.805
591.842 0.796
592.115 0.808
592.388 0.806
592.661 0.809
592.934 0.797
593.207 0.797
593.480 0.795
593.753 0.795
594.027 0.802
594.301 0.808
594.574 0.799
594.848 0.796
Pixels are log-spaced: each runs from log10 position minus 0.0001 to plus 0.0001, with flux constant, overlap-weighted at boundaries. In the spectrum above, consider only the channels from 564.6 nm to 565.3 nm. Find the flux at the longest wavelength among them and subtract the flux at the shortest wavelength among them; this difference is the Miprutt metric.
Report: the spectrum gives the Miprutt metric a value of 0.011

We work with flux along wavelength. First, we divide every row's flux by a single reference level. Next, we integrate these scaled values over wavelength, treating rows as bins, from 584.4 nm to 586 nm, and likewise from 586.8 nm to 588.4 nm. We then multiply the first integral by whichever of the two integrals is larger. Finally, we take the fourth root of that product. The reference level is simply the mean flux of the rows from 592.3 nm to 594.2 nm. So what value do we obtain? 1.28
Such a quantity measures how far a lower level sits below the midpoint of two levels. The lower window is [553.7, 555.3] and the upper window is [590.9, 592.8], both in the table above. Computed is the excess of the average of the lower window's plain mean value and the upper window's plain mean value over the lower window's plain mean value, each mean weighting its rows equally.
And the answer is -0.030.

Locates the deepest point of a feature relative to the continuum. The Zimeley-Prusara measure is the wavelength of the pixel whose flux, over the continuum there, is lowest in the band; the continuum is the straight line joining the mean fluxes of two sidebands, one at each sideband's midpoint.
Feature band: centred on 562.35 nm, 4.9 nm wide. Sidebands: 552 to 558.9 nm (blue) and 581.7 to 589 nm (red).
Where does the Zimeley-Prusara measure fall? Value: 562.349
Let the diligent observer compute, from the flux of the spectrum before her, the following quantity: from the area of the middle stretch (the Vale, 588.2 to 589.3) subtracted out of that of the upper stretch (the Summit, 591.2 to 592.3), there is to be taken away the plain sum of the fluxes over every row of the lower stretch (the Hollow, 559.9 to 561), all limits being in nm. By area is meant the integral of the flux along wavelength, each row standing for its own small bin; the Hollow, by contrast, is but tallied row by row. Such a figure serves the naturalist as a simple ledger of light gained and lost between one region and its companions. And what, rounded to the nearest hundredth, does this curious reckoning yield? -3.37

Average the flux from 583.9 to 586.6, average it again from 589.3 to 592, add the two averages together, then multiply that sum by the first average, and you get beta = 1.304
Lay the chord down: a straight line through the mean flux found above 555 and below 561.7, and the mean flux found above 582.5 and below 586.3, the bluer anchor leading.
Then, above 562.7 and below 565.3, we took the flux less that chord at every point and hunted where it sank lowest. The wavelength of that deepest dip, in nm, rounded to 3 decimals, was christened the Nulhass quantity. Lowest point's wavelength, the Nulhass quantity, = 564.425 nm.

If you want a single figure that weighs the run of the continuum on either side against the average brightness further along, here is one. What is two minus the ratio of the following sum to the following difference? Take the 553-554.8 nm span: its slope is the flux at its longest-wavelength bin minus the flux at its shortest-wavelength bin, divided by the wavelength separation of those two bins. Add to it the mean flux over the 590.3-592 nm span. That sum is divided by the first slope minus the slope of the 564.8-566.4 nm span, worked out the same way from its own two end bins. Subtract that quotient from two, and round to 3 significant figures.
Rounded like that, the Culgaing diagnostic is -190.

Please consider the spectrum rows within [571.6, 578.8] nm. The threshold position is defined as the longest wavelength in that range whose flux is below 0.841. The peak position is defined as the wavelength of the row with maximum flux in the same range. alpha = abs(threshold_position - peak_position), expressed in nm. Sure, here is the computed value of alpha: 4.25 nm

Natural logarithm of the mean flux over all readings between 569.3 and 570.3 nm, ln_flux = -0.18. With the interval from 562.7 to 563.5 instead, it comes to -0.17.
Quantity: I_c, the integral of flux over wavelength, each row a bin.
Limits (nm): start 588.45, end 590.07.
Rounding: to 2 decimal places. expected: 1.25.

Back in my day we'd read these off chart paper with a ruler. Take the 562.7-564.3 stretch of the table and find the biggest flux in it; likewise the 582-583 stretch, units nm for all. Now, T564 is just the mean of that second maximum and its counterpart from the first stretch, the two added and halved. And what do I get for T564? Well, 0.839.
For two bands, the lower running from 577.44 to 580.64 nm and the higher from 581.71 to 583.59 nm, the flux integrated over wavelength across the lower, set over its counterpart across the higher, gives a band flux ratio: 1.72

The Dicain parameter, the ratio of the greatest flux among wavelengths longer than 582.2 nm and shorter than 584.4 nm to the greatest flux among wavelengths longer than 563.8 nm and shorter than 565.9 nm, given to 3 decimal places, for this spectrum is 0.974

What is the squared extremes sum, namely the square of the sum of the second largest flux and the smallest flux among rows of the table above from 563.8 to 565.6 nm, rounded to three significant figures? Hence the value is 2.83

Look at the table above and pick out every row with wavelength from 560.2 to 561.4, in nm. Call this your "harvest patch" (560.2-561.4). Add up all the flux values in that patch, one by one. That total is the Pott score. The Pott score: 4.28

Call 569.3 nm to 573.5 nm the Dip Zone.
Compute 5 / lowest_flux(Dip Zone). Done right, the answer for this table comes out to 6.05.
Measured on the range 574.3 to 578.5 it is 6.17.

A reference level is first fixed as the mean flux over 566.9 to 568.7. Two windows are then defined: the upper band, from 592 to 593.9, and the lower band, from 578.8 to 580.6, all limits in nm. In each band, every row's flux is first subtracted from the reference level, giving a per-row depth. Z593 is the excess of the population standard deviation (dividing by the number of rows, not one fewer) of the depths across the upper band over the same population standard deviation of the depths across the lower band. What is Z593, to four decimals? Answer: -0.0039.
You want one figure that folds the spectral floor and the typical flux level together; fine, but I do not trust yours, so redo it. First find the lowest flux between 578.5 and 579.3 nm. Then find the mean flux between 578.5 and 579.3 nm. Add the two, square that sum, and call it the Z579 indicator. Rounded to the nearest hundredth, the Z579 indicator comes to 2.66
